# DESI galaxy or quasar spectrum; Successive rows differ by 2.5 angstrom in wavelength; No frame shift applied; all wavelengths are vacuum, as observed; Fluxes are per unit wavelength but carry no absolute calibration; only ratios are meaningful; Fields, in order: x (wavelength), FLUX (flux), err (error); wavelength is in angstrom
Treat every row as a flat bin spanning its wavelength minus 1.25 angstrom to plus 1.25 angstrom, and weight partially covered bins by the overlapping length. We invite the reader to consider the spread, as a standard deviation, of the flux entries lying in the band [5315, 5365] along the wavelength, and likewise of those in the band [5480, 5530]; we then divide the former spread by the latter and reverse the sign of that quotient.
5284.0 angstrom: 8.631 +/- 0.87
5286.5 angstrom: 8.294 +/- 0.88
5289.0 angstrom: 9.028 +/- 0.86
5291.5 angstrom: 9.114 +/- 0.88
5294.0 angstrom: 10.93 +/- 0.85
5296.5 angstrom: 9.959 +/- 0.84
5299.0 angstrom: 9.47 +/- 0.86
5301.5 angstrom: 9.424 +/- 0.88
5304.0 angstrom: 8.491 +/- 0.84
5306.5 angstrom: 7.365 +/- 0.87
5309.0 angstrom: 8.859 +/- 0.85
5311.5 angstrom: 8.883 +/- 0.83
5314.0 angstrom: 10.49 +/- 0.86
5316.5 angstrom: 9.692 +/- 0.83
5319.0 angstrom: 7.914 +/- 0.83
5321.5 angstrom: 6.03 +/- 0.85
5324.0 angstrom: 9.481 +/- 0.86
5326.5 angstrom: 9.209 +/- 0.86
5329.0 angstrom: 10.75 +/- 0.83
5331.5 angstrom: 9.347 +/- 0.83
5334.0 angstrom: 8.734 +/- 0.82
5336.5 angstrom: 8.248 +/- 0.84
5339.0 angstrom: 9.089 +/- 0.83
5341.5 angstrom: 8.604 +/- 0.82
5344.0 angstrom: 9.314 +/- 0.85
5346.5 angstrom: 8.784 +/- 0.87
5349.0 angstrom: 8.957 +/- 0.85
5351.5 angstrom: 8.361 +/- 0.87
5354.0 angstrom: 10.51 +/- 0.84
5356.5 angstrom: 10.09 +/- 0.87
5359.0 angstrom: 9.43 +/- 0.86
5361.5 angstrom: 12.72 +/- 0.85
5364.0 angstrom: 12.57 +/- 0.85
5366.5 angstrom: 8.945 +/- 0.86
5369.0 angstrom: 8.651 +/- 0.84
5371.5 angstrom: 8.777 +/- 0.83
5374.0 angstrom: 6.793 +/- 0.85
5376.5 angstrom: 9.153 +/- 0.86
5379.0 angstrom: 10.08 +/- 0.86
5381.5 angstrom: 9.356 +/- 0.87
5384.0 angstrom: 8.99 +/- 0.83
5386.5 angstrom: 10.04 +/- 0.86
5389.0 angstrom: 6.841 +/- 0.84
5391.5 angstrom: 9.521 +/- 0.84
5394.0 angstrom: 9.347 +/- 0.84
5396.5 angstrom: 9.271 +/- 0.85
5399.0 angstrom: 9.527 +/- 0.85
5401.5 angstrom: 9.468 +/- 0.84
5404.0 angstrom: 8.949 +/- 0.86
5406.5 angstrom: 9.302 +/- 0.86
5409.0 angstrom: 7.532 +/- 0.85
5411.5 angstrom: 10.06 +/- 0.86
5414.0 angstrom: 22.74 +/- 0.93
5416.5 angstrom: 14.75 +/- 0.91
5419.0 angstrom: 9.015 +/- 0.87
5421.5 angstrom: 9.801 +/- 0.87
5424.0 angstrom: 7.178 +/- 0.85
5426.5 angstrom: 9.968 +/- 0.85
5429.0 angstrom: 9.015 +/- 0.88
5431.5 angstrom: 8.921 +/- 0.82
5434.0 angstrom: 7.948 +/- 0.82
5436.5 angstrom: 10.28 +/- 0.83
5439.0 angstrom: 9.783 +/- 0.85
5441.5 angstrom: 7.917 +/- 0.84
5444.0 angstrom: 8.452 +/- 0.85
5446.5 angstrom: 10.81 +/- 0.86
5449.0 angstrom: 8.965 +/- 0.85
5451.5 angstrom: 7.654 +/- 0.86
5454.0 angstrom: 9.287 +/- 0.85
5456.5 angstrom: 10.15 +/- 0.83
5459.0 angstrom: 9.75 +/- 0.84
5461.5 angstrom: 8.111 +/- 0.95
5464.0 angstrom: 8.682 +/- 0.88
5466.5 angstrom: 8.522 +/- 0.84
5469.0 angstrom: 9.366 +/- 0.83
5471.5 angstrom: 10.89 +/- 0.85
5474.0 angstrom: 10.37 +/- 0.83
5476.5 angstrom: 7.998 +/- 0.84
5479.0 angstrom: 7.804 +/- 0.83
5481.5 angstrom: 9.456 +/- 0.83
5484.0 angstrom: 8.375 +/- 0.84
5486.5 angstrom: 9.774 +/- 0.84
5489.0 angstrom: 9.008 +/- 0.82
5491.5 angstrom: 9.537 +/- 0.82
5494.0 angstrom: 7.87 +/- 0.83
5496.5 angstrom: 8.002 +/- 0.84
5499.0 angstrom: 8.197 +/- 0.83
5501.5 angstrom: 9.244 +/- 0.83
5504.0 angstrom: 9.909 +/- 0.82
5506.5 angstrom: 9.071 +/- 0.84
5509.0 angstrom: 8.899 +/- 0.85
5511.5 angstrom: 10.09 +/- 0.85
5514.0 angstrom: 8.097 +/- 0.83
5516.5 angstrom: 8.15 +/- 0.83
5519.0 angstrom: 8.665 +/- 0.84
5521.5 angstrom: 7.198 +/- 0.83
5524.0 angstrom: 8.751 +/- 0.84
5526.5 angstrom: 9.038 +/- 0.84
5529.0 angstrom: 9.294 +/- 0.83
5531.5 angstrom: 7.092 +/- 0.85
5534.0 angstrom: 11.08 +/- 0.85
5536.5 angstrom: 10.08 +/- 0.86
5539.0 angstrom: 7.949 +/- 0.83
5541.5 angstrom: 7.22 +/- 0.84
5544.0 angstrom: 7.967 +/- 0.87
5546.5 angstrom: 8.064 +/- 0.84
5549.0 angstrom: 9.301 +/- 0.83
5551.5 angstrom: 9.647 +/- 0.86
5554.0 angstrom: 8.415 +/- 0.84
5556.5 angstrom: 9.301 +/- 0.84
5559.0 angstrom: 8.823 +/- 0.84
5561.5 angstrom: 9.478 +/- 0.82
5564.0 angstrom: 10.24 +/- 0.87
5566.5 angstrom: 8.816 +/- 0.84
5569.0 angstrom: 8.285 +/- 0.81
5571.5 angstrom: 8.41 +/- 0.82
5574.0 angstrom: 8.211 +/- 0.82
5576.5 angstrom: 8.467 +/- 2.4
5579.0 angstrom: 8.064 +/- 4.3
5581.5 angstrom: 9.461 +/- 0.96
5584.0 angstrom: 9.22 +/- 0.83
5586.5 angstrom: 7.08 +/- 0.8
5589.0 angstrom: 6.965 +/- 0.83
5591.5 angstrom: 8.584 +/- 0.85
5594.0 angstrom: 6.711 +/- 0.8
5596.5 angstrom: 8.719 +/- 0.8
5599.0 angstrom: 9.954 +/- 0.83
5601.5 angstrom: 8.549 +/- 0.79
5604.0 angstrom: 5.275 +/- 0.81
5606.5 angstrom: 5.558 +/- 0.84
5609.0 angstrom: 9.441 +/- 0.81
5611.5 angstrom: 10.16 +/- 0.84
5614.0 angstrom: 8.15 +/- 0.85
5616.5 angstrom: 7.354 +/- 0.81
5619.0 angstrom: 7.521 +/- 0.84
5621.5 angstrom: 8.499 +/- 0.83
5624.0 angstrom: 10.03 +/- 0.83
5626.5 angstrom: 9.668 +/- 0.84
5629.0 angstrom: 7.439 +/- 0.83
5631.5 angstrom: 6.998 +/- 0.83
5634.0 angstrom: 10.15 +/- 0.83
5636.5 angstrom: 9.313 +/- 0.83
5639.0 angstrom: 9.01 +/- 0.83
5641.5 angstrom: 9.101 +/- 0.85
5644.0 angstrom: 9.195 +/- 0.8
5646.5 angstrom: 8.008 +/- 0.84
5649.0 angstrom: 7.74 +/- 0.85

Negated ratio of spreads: -2.0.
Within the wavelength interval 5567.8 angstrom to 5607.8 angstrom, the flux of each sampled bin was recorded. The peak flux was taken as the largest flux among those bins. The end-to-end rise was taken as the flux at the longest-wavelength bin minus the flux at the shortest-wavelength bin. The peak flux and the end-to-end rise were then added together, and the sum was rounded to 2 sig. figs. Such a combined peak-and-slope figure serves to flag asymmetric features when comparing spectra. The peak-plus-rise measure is 7.2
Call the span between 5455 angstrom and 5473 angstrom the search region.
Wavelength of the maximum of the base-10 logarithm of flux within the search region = 5471.5 angstrom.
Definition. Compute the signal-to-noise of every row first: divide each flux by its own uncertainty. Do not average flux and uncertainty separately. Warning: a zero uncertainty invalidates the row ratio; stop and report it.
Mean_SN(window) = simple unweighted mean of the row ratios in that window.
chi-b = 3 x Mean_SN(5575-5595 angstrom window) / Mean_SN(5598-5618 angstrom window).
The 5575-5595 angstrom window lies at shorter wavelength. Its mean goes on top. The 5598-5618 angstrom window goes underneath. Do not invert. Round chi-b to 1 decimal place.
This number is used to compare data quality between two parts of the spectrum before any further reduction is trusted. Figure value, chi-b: 2.4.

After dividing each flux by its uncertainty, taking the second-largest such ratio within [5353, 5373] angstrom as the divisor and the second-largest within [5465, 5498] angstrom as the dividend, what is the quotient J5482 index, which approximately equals 0.84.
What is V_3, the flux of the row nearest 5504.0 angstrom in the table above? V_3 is 9.909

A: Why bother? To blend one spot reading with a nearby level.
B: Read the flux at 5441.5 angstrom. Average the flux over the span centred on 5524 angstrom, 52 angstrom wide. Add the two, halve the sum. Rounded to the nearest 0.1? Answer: 8.3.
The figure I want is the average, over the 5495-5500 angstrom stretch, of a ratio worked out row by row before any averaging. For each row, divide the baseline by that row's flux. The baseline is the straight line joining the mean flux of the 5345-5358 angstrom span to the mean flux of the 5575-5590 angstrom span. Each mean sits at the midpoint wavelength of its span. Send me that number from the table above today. 1.07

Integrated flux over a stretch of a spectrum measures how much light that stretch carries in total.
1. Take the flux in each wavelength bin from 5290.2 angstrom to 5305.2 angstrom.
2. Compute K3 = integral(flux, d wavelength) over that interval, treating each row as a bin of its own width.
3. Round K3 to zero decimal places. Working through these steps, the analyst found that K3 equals 143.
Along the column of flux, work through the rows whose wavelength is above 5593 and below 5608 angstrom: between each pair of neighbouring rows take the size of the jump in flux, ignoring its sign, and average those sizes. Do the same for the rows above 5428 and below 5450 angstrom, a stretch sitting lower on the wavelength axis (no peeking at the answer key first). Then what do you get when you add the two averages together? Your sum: 3.0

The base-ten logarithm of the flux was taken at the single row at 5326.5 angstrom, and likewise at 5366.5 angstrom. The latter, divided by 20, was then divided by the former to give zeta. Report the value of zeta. 0.0493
